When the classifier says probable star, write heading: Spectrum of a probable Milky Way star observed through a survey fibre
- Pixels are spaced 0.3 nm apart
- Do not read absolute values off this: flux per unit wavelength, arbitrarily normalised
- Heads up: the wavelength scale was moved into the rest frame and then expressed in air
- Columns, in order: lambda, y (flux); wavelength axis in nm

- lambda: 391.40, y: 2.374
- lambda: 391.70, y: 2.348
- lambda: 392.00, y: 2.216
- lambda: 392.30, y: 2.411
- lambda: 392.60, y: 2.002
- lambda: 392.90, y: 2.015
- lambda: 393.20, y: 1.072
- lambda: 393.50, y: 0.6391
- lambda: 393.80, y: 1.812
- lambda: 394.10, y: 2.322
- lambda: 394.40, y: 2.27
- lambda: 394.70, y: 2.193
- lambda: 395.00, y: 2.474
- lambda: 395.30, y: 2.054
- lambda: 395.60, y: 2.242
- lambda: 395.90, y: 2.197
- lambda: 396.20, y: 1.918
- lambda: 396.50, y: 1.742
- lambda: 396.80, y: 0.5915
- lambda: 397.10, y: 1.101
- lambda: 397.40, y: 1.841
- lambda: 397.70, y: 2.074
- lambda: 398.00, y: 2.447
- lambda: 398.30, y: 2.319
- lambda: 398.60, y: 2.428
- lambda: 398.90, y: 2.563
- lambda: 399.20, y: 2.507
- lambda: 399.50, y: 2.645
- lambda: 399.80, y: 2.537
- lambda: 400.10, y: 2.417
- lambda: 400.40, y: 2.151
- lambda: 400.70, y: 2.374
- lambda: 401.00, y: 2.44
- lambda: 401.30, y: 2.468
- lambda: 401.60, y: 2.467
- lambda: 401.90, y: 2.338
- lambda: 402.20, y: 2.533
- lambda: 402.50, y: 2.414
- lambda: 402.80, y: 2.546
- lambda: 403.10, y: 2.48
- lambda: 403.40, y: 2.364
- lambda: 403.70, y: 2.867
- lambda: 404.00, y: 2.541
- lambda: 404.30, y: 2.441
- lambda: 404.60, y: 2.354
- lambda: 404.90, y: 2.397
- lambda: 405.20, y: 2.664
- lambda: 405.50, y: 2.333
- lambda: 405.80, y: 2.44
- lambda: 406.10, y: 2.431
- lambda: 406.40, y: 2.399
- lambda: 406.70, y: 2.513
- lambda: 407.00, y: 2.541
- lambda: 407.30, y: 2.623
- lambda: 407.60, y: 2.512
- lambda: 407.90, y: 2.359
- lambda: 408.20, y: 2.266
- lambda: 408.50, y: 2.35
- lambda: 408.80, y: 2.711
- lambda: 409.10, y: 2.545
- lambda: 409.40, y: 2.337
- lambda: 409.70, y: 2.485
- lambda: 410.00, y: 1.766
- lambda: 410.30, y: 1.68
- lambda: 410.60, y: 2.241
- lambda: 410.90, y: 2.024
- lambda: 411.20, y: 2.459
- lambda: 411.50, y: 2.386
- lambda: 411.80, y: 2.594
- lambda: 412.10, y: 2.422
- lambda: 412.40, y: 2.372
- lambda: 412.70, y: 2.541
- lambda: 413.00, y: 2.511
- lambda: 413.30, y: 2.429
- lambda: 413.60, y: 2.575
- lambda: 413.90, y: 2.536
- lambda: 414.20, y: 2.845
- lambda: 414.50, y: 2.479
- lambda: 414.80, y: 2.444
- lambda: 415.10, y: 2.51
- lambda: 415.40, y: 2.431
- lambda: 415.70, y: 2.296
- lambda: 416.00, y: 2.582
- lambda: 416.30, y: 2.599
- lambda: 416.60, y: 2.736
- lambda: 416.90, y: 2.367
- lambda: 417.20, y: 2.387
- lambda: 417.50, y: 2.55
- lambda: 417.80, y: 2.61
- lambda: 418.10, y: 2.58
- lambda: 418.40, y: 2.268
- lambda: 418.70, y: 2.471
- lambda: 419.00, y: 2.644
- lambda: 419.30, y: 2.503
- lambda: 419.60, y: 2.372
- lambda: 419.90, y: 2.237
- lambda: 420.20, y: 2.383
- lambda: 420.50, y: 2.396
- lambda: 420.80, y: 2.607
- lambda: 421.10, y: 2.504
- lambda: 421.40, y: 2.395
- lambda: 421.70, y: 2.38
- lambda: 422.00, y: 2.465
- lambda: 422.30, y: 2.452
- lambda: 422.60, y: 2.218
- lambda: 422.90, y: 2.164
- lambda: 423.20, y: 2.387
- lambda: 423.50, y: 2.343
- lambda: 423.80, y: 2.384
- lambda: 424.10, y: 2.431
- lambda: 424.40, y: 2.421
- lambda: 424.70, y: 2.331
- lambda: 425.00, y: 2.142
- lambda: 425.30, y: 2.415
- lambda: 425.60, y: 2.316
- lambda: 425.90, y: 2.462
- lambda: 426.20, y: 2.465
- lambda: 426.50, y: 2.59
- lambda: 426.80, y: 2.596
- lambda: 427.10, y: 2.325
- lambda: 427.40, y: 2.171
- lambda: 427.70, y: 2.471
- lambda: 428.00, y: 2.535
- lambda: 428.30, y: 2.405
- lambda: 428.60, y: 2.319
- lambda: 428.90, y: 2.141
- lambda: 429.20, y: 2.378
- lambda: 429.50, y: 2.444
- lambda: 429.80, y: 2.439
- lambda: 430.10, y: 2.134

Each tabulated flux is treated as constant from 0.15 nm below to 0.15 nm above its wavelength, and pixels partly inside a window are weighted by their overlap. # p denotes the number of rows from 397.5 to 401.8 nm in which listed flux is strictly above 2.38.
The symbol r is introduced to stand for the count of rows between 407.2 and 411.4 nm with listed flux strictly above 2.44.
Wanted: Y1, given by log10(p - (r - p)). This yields 1.15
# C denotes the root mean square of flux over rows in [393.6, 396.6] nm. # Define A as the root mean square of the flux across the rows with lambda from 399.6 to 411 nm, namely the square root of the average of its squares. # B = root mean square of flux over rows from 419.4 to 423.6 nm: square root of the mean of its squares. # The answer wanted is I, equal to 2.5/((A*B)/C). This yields 0.93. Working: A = 2.41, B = 2.38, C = 2.13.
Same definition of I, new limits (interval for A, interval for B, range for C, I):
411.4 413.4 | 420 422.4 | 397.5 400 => 1.01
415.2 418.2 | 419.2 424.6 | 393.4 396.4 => 0.86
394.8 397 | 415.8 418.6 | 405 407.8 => 1.25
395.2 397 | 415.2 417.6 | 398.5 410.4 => 1.30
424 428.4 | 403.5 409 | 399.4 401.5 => 1.02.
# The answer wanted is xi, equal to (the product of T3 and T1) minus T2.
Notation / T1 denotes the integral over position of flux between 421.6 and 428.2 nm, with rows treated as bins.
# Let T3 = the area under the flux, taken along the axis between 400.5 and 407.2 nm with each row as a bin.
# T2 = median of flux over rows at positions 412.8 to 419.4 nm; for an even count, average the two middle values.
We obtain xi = 258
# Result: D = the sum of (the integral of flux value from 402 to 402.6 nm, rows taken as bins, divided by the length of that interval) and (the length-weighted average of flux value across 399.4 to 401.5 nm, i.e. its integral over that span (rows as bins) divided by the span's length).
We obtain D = 4.90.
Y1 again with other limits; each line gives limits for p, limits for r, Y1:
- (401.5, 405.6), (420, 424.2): 1.20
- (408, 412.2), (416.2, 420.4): 0.78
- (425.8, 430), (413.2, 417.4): 0.95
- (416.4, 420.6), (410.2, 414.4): 1.11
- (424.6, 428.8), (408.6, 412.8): 1.00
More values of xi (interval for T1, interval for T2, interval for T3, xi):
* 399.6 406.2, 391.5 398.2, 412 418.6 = 266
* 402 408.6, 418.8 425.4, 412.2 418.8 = 267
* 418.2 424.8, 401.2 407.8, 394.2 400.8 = 221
